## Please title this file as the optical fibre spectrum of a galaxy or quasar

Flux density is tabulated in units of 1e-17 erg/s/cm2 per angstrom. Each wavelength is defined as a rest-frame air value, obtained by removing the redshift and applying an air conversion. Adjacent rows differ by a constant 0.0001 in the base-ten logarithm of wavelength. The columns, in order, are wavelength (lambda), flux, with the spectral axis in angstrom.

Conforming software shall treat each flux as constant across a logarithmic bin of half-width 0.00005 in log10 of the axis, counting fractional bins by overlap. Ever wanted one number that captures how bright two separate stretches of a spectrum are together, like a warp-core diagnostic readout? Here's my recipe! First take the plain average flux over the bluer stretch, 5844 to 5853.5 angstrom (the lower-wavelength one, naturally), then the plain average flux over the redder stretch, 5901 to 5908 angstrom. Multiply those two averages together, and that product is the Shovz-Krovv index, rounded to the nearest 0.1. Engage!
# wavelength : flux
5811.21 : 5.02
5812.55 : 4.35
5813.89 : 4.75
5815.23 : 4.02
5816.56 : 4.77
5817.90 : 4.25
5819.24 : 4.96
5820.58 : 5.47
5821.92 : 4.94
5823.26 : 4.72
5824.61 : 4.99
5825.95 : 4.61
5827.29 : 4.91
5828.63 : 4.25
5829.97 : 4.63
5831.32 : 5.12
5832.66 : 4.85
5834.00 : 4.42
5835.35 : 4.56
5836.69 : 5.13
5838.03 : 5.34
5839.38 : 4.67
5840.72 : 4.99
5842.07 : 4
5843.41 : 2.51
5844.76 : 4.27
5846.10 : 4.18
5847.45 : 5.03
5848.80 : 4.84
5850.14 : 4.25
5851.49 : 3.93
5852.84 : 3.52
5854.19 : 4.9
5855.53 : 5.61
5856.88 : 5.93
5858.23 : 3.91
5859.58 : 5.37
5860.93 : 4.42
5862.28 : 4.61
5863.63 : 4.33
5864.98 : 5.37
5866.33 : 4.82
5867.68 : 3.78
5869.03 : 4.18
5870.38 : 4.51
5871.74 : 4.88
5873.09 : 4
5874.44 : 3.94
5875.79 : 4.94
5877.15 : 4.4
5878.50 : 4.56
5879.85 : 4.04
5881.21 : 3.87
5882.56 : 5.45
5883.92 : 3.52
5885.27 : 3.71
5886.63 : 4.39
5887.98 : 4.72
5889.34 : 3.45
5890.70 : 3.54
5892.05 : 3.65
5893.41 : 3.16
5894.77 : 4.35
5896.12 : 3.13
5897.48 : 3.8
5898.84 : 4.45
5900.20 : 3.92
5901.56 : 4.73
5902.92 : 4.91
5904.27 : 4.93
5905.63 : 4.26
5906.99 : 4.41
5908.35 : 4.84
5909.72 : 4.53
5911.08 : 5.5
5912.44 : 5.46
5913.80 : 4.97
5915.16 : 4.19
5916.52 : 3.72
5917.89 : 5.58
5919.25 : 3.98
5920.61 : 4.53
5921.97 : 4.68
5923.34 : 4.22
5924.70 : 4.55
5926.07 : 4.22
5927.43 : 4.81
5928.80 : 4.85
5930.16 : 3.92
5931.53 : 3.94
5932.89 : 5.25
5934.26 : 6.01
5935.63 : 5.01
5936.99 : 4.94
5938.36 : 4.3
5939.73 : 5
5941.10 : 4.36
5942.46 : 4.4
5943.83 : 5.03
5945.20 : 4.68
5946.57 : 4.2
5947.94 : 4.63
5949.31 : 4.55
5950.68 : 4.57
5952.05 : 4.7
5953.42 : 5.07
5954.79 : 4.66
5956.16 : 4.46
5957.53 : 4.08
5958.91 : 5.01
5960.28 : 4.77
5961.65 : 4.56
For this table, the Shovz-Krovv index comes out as 19.9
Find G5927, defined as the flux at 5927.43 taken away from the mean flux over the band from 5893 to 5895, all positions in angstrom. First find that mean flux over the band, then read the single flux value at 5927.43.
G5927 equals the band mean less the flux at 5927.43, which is -1.1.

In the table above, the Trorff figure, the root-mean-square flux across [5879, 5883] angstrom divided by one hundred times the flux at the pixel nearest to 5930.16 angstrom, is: 0.0115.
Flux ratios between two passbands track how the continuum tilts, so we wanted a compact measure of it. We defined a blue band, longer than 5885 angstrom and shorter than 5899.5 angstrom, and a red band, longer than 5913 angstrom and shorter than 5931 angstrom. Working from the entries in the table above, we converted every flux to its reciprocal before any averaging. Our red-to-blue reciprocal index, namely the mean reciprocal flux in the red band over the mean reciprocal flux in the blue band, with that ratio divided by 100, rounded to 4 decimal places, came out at 0.0085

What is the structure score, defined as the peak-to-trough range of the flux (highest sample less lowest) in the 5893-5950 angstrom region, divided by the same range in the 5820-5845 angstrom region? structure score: 1.0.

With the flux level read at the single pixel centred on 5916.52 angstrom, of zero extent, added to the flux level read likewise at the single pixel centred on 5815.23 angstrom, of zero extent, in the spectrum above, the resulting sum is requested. 7.7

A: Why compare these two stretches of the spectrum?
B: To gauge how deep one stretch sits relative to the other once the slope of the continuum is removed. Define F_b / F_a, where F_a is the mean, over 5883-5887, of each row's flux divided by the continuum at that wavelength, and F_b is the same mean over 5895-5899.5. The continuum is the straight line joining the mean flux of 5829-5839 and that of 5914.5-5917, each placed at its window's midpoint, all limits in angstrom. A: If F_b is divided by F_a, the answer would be 1.01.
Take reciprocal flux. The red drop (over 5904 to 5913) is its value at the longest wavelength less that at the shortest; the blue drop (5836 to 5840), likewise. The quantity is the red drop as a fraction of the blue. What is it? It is -1.0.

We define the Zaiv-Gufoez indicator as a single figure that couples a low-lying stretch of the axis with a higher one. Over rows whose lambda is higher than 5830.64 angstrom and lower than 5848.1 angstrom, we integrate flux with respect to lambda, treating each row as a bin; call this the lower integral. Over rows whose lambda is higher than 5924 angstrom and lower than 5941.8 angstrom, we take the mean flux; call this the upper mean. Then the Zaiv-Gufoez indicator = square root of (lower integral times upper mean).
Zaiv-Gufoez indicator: 19.3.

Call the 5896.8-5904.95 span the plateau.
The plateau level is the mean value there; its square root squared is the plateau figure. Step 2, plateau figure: 4.46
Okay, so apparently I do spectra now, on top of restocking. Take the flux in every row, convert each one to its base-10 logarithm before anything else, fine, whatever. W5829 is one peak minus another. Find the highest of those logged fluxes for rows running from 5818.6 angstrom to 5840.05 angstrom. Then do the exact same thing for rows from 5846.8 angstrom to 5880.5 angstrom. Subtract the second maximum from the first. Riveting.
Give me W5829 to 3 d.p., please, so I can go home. -0.035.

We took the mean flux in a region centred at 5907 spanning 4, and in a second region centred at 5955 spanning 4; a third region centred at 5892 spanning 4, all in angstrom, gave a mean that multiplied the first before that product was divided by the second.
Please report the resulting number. 3.3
